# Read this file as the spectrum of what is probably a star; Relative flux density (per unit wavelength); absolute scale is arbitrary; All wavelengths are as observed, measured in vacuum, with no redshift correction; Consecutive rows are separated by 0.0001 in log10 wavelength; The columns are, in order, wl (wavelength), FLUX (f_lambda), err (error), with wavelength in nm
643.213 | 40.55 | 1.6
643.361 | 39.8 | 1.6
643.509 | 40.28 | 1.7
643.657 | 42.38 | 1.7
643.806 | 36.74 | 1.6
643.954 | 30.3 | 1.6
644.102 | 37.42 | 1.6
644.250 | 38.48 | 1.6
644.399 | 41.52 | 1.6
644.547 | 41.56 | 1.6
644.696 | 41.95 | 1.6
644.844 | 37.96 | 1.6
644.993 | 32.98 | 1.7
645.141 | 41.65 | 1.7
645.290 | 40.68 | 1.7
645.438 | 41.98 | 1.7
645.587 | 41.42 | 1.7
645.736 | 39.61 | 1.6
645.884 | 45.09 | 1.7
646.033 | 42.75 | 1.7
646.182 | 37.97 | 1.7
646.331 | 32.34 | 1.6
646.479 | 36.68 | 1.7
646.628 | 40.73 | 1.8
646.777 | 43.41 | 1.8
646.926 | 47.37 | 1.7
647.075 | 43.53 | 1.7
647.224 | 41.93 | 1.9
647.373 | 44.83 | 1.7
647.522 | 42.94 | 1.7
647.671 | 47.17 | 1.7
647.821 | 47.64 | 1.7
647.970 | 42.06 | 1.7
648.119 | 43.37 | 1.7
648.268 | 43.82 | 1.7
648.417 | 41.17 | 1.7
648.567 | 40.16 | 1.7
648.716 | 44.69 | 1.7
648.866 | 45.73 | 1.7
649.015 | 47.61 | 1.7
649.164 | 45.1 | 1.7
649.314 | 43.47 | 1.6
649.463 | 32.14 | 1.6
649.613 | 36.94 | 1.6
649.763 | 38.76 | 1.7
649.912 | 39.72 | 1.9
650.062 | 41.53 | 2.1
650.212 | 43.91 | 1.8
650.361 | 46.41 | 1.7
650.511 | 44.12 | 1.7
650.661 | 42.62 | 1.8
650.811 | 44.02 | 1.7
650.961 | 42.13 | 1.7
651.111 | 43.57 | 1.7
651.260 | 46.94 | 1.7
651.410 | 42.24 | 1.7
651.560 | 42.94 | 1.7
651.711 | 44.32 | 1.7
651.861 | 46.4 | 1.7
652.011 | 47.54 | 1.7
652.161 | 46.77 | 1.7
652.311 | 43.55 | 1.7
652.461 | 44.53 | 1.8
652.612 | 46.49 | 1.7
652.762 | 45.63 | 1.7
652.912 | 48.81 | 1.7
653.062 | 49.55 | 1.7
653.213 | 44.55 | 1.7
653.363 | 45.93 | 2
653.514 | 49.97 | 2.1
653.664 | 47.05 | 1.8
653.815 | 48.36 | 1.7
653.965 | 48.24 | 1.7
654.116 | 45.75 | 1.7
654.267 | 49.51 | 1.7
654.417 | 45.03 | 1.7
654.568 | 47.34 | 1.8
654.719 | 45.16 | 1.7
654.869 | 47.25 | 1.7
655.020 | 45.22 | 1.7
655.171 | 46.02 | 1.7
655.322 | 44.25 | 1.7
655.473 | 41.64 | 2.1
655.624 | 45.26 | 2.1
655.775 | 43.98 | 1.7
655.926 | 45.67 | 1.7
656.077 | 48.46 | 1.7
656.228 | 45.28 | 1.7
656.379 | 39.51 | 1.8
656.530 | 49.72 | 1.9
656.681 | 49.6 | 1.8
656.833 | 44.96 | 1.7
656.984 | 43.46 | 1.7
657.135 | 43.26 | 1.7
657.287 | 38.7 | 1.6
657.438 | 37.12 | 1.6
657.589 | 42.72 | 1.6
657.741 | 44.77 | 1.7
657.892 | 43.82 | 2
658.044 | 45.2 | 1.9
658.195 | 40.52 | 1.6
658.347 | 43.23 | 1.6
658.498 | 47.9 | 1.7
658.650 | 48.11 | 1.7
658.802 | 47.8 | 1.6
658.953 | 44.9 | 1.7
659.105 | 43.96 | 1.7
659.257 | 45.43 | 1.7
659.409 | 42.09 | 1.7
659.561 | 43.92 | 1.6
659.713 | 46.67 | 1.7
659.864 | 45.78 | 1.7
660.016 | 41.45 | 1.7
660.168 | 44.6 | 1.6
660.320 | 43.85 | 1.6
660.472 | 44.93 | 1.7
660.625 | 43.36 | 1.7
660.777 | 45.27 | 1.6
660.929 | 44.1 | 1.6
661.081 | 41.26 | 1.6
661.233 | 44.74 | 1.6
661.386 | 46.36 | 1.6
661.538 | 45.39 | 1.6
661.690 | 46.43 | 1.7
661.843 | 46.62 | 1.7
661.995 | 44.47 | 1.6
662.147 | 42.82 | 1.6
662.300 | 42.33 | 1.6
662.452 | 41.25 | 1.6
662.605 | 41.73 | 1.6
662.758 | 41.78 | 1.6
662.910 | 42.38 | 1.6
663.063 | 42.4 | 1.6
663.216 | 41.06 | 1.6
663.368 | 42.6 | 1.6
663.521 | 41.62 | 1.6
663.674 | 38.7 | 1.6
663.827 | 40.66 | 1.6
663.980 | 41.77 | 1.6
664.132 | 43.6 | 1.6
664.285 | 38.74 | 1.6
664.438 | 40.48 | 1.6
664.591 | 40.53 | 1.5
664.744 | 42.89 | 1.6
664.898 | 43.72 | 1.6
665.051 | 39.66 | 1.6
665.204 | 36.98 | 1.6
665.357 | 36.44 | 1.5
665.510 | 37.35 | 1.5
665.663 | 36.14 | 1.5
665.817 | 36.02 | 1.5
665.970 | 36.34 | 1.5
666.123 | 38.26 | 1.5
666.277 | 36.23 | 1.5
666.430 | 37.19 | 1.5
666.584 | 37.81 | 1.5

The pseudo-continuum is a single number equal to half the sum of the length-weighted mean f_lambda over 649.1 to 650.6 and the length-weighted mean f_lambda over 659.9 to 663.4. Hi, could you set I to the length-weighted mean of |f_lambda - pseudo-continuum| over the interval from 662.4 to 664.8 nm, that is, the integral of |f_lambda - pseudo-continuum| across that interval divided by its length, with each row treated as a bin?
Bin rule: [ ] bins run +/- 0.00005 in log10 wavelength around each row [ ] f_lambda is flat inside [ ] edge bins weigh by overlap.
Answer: 1.2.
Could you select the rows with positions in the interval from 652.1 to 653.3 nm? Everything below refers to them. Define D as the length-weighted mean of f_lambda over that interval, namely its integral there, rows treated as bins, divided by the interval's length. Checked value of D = 46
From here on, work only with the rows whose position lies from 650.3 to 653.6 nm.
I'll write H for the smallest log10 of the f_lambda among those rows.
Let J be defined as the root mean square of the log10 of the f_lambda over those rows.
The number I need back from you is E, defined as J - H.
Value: 0.03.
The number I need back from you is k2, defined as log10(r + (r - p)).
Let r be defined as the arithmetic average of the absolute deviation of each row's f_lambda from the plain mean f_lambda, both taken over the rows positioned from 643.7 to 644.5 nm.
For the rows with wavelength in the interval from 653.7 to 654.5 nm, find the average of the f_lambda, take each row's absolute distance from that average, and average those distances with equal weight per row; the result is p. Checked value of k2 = 0.6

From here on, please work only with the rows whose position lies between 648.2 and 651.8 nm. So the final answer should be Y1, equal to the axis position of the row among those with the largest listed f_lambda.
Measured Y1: 649.015 nm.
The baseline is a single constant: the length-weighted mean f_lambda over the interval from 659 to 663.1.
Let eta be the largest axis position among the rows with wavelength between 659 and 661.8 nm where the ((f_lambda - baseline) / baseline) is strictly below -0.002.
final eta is 661.081 nm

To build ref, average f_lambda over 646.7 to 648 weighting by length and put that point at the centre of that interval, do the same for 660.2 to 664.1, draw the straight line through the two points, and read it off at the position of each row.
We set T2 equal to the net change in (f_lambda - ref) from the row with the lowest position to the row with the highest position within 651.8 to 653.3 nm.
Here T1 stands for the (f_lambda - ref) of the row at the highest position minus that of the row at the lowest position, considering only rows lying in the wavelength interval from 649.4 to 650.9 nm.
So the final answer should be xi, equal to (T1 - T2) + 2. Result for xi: 16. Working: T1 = 12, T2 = -1.7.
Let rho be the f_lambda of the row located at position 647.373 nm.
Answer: 44.83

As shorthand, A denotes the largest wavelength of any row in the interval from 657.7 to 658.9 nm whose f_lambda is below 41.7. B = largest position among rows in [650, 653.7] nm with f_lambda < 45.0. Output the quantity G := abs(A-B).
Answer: 4.98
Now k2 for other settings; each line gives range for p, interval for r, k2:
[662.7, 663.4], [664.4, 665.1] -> 0.4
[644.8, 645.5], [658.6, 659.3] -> -0.7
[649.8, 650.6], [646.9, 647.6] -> 0.1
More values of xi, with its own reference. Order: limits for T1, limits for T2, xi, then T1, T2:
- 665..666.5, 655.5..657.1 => 1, -2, -1.7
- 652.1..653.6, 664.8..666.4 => 13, 3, -7.4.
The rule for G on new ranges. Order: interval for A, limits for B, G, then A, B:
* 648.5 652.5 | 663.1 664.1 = 13.92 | 650.062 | 663.980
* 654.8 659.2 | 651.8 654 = 4.98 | 658.195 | 653.213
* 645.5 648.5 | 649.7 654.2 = 4.80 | 648.417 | 653.213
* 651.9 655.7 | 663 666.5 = 10.96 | 655.473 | 666.430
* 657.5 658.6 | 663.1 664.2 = 5.94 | 658.195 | 664.132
